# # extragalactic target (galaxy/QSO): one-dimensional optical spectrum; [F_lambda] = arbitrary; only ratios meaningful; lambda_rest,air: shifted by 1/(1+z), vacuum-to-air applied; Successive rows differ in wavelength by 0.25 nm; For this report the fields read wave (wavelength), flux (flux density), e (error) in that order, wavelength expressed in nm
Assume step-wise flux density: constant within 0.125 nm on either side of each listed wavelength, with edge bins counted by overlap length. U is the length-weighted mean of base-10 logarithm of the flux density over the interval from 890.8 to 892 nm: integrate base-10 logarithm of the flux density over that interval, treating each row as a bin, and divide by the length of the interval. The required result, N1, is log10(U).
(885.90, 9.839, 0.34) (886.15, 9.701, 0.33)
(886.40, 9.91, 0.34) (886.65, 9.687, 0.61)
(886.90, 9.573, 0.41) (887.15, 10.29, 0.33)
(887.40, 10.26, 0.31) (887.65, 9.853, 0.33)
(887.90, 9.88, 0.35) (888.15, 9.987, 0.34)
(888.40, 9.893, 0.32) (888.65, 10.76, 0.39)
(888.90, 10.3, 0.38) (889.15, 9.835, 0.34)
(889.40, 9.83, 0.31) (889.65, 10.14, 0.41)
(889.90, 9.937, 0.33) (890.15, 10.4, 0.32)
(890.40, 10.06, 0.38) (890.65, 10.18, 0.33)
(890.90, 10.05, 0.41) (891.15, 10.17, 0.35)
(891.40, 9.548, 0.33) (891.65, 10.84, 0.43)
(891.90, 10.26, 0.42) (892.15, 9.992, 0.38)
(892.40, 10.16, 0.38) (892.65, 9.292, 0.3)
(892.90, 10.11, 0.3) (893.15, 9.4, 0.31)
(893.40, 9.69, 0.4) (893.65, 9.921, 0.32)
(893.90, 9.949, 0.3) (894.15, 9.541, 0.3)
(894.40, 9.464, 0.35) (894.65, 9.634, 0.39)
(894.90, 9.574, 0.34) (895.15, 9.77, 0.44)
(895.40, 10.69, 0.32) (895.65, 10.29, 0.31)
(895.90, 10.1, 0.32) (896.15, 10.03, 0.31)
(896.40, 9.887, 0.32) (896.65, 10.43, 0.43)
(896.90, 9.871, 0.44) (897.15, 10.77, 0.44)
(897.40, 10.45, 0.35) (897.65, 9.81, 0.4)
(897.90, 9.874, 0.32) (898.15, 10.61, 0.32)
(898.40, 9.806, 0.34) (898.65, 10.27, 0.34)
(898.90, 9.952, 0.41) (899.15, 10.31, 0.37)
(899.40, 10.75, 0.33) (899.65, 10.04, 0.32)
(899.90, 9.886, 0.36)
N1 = 0.003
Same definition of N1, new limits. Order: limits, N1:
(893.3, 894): -0.003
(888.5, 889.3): 0.005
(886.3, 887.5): -0.001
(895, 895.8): 0.004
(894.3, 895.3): -0.007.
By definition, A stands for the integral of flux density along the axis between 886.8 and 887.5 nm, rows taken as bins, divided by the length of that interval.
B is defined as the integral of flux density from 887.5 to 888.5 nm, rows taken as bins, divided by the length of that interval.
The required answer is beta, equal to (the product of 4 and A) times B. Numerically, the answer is 398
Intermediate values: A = 10.0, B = 9.9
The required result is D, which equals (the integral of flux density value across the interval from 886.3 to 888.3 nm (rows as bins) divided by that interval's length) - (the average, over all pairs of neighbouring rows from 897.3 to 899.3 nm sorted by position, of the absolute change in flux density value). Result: 9.45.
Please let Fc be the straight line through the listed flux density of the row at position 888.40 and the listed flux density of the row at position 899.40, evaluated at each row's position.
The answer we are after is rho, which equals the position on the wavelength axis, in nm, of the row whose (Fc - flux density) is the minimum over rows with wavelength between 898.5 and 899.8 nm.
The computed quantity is 899.40 nm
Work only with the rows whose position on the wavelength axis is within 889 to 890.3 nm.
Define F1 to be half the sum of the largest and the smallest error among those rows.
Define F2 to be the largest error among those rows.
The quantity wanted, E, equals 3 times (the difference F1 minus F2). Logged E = -0.15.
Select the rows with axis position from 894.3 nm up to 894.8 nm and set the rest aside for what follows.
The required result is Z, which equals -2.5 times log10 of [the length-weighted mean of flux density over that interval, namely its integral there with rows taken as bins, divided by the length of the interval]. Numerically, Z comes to -2.45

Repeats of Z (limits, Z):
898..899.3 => -2.52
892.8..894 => -2.48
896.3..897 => -2.51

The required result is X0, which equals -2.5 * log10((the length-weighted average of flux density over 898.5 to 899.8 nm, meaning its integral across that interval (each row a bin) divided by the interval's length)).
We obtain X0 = -2.53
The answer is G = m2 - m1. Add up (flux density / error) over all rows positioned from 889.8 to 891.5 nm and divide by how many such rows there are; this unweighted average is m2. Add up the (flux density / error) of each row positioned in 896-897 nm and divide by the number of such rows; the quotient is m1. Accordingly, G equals 1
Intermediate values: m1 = 27.5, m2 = 28.9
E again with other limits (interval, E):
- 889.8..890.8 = -0.09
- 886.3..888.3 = -0.45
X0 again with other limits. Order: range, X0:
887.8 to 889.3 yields -2.51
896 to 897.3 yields -2.52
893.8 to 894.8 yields -2.46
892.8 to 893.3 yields -2.47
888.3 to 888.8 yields -2.54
